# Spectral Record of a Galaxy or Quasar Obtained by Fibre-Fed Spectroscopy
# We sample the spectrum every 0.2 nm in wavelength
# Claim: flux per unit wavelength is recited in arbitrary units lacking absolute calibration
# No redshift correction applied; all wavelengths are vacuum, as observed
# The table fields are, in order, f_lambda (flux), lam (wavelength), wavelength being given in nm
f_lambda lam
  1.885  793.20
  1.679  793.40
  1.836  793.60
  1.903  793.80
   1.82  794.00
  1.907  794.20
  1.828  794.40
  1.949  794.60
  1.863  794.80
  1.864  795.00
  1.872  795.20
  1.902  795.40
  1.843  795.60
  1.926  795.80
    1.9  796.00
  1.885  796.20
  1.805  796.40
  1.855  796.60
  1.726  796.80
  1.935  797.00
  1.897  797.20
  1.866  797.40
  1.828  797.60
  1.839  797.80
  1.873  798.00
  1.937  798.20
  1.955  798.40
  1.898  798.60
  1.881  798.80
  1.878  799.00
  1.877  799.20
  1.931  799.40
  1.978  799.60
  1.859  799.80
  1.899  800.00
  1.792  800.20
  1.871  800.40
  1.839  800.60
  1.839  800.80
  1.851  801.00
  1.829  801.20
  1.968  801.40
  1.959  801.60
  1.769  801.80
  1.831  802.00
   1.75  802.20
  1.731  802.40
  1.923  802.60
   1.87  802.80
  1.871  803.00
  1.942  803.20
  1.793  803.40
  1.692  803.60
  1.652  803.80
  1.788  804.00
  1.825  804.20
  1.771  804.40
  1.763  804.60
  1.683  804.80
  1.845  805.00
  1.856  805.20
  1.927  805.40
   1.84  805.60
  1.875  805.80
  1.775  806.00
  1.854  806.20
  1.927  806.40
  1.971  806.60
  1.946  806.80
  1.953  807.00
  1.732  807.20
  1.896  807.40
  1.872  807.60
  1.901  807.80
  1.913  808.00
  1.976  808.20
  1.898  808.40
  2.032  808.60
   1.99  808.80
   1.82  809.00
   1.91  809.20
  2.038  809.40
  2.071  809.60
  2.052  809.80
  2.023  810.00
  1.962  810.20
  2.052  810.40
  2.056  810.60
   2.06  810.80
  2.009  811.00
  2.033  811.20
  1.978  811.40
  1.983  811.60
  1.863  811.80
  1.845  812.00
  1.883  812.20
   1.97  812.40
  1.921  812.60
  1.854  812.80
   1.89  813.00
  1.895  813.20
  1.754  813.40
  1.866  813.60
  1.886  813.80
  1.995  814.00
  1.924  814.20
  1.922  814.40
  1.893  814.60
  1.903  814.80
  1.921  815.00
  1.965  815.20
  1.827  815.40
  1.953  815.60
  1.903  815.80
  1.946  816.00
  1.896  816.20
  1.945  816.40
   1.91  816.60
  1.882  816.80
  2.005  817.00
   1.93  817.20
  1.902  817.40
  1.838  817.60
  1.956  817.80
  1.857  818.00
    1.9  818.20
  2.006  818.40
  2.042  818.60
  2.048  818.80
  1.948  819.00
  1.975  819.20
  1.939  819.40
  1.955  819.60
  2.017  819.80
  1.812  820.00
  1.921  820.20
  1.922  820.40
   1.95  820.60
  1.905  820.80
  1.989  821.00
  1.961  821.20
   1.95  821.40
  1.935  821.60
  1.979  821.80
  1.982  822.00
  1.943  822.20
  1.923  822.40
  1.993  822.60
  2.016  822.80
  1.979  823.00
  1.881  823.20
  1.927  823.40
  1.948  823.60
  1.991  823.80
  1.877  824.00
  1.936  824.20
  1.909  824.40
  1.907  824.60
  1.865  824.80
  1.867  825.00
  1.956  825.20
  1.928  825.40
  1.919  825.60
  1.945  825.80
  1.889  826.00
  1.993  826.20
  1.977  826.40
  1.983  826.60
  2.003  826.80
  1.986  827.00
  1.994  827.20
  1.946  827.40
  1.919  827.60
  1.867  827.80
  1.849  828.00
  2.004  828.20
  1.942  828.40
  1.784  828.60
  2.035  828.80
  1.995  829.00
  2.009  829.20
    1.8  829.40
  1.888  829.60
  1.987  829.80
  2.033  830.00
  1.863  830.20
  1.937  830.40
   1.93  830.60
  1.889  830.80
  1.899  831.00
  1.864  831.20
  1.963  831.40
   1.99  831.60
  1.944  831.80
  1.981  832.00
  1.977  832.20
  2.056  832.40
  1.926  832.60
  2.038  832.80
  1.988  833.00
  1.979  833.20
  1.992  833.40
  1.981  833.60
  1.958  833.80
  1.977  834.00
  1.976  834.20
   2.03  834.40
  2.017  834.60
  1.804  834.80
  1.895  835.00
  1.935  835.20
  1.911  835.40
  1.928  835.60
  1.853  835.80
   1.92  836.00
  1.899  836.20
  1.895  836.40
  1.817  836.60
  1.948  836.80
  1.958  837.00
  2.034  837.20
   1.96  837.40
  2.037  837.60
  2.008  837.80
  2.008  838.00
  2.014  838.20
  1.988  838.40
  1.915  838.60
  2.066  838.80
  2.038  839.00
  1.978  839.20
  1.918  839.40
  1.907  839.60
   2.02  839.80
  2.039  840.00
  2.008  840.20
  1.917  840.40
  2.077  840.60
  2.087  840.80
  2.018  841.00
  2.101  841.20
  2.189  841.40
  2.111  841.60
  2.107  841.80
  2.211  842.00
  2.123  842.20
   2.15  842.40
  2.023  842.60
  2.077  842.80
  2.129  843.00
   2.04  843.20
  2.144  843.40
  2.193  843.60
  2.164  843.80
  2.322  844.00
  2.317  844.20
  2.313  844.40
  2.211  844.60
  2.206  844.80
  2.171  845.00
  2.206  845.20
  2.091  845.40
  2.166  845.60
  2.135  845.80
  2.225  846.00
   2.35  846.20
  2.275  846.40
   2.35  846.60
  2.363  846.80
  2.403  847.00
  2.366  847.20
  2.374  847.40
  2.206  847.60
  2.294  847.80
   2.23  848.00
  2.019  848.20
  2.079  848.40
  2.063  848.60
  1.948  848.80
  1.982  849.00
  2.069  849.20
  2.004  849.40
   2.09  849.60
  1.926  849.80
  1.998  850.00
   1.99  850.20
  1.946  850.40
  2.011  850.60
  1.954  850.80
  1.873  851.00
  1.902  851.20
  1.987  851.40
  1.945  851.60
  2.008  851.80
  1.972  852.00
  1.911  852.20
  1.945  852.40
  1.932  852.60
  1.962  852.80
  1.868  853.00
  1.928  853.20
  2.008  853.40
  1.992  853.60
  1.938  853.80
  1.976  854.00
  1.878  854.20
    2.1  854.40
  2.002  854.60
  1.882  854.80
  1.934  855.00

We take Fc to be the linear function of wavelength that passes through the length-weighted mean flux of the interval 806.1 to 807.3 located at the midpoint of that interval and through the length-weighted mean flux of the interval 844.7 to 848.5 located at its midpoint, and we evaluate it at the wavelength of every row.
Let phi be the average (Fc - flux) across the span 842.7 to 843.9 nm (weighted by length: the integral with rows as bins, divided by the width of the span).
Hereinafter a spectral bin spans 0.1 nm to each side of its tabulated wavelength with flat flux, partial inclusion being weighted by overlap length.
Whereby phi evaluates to 0.08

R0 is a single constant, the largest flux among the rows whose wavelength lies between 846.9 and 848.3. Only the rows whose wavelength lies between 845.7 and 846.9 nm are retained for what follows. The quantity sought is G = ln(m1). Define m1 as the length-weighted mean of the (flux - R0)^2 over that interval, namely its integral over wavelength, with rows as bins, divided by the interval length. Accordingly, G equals -3.85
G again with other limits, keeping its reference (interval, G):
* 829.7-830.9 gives -1.52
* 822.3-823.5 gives -1.59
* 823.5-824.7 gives -1.48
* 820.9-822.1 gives -1.65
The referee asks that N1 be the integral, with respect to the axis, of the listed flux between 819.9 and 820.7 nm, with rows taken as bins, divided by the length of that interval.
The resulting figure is 1.90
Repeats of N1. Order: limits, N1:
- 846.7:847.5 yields 2.38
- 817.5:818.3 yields 1.89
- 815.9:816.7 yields 1.92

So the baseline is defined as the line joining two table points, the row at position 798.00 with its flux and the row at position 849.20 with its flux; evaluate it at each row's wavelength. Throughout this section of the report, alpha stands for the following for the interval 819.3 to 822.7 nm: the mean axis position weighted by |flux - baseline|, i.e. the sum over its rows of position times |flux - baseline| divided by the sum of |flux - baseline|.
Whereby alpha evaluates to 820.76 nm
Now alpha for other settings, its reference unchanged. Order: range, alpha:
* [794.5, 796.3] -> 795.36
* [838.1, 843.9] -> 841.35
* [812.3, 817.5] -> 814.65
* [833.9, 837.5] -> 835.81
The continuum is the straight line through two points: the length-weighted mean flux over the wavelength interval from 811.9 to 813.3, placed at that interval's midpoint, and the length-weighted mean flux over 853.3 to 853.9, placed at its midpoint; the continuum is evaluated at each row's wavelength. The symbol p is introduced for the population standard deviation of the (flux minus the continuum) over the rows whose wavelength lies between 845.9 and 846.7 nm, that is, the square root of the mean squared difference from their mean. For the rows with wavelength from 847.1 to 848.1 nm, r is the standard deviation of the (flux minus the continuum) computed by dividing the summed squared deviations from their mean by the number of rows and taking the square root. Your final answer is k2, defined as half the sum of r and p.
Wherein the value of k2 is 0.061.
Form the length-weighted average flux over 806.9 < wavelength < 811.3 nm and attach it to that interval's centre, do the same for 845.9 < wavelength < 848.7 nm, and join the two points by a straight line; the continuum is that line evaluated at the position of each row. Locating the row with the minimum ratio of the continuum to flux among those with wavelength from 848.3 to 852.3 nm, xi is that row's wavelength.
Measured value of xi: 849.60 nm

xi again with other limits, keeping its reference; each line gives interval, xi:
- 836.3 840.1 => 838.80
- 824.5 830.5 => 828.80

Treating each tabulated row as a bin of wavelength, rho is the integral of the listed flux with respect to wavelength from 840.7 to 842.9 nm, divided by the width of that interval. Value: 2.11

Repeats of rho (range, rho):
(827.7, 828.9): 1.91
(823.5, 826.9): 1.93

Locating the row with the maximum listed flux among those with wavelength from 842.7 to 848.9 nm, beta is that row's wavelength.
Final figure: 847.00 nm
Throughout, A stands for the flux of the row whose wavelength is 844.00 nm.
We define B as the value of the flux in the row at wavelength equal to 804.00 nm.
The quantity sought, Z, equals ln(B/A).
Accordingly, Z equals -0.26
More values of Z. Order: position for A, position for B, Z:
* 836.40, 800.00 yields 0.00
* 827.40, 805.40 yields -0.01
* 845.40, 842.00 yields 0.06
